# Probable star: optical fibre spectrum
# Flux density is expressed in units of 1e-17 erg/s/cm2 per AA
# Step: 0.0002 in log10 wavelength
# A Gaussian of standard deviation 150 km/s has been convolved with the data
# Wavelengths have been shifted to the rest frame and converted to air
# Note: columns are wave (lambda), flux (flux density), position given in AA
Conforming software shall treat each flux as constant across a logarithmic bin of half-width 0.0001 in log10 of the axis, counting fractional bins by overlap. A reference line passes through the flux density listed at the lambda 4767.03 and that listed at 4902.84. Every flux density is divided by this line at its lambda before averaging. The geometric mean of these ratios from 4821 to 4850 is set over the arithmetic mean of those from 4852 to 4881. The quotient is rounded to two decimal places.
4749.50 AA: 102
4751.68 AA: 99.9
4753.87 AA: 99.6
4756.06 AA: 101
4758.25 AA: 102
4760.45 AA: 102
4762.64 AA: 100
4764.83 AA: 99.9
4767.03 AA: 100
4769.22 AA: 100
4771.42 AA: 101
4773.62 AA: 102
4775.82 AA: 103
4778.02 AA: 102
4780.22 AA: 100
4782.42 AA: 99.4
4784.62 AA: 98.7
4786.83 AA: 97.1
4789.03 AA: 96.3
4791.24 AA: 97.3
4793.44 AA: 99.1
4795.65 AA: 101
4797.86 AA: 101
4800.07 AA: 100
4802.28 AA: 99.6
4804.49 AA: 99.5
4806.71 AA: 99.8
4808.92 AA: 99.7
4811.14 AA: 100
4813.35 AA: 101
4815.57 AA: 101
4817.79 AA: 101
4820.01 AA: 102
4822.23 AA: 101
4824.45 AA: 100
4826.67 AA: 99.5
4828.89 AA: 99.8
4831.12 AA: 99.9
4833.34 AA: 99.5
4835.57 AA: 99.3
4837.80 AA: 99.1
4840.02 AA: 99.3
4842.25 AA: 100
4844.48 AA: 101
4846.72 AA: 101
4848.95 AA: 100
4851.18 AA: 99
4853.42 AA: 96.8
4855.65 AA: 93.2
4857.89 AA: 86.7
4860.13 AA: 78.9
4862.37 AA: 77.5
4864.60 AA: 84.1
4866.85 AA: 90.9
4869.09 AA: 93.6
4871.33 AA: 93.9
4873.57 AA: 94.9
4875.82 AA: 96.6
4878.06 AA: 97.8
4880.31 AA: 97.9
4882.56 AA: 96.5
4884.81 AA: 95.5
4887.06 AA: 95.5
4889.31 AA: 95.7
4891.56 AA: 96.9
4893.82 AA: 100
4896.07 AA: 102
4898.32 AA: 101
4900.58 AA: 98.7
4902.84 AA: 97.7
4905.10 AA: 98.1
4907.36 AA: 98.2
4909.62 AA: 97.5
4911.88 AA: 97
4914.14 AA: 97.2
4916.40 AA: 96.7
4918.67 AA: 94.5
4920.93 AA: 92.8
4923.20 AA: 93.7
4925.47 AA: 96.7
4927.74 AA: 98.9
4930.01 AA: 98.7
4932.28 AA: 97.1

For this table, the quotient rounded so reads 1.09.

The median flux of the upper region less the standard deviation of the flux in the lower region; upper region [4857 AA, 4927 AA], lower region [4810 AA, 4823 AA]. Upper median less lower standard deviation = 96.0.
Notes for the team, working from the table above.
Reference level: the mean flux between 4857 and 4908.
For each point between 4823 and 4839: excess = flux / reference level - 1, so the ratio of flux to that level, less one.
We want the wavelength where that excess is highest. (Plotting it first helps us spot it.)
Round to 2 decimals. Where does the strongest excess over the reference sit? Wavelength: 4824.45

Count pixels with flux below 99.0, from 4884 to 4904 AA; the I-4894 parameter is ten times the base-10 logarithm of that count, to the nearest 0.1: 7.8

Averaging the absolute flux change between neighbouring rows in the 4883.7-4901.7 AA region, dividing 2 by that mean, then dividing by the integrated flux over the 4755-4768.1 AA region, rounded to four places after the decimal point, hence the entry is 0.0011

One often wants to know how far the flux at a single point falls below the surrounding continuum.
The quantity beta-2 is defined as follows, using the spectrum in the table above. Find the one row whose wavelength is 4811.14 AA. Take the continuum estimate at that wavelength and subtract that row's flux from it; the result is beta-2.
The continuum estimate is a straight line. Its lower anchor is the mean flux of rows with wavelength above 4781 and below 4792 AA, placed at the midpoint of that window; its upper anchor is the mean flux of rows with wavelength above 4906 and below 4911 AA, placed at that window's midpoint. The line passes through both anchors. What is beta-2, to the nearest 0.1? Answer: -2.2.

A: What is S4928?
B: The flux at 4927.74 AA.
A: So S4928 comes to 98.9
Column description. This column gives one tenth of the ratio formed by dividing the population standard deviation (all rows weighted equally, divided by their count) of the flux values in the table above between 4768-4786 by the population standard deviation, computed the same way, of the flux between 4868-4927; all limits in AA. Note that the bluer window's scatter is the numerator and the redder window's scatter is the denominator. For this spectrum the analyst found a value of 0.1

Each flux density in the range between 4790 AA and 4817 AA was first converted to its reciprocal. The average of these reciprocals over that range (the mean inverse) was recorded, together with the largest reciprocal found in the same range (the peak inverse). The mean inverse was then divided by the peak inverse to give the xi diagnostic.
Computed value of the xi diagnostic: 0.974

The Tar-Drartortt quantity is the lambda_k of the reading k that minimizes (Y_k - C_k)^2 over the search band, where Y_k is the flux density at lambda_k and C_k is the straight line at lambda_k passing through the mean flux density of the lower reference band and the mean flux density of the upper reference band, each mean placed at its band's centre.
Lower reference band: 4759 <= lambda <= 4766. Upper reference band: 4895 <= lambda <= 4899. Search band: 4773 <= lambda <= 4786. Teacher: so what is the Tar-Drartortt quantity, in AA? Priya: 4780.22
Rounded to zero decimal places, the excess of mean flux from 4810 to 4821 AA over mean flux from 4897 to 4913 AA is 3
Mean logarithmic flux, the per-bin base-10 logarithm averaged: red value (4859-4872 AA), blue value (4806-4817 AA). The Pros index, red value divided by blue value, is 0.967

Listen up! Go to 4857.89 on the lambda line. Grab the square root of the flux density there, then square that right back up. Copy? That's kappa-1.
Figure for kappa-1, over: 86.7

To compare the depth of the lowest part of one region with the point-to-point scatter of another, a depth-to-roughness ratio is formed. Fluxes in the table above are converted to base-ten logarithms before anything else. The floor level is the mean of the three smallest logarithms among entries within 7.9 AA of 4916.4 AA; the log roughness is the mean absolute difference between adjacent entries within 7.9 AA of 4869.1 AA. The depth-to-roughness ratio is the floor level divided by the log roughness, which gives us 124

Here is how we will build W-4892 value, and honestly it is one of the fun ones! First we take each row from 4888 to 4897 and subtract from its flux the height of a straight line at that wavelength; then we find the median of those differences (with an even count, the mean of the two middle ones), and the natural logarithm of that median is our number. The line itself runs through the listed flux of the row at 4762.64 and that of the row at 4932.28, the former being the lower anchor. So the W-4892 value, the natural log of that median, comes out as -0.40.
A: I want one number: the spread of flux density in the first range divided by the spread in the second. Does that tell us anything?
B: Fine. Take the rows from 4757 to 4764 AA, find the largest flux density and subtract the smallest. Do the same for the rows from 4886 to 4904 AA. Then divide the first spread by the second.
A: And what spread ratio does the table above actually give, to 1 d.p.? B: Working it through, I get 0.3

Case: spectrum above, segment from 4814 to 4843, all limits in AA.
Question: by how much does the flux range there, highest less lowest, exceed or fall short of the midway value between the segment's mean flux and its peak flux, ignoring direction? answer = 98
